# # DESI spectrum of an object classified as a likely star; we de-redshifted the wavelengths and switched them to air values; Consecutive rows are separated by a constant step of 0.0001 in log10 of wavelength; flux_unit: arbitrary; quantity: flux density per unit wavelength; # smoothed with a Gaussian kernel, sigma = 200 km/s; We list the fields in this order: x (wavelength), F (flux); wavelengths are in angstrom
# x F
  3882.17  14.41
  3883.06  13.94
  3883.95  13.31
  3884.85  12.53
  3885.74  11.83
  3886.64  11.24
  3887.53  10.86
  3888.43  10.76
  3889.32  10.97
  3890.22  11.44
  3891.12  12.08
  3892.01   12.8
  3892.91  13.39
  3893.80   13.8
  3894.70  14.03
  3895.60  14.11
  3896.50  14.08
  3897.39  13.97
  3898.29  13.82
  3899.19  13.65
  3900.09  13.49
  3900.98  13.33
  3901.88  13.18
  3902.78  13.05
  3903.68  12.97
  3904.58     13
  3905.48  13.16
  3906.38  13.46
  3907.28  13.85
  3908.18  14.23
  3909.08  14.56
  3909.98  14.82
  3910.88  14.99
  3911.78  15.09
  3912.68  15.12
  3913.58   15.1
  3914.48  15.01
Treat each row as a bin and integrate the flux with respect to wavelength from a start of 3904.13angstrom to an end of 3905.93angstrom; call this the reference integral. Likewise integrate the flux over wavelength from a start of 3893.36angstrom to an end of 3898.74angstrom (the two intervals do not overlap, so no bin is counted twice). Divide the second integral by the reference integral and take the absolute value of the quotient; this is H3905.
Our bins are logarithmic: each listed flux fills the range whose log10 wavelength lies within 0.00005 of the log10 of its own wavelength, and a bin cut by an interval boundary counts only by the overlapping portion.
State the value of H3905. 3.2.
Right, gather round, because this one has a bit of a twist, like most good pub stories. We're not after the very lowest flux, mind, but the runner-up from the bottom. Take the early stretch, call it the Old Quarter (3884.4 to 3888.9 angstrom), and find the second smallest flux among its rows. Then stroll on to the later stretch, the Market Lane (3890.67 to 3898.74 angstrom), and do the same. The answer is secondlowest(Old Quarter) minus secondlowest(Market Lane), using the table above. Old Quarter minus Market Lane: -1.94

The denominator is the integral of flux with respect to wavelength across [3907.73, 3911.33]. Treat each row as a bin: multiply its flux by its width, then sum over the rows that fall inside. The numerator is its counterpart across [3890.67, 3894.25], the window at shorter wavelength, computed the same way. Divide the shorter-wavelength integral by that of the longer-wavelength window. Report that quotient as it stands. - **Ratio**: 0.88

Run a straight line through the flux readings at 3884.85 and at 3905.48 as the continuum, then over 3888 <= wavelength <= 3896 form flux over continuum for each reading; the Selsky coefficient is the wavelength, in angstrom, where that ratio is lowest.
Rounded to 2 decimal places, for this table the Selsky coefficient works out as 3888.43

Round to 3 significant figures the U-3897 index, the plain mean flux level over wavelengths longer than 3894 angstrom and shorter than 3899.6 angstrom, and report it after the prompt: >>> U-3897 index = 13.9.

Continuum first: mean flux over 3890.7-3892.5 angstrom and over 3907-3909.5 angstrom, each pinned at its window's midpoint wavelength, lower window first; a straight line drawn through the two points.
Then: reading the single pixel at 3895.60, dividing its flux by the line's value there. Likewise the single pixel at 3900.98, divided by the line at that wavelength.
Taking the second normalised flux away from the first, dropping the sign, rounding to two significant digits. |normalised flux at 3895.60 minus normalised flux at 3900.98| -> 0.10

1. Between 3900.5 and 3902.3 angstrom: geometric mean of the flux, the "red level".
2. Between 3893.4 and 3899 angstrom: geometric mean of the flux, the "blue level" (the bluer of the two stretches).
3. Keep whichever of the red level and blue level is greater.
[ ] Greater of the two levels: 14.0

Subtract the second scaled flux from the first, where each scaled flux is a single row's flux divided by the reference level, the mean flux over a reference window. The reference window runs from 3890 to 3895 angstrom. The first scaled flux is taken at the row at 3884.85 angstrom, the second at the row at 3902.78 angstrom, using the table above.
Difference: -0.040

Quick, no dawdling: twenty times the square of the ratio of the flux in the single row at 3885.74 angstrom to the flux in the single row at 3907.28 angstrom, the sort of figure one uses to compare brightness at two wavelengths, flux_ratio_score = 14.6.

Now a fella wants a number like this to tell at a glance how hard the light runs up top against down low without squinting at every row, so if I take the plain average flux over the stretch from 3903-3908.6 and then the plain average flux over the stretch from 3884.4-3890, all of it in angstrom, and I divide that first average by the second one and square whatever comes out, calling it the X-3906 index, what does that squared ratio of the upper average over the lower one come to 1.4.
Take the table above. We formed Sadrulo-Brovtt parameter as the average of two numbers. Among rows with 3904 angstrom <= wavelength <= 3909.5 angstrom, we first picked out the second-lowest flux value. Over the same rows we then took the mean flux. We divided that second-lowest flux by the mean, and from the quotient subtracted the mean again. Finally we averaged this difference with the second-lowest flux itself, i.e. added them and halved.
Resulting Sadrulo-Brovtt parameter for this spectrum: 0.2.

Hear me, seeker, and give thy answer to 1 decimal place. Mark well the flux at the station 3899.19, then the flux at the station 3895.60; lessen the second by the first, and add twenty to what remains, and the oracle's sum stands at 20.5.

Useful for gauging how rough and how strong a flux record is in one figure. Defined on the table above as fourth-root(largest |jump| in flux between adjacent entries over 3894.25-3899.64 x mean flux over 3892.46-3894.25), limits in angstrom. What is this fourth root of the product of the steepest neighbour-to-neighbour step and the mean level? 1.23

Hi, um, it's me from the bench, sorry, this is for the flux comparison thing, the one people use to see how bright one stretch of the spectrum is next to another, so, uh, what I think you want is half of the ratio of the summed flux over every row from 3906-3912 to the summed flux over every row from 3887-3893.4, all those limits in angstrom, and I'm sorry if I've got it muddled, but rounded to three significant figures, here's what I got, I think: 0.614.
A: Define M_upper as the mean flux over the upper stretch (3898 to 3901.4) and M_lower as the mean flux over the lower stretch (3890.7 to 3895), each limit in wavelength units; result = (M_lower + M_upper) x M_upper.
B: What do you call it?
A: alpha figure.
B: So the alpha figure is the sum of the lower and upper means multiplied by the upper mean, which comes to 364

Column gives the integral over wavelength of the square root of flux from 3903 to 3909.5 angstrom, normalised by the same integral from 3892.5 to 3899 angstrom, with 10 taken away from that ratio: -9.01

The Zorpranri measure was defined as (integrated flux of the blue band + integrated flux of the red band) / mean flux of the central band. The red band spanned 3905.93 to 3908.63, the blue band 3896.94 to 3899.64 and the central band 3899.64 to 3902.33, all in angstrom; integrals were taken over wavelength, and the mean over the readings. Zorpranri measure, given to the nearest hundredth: 5.59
